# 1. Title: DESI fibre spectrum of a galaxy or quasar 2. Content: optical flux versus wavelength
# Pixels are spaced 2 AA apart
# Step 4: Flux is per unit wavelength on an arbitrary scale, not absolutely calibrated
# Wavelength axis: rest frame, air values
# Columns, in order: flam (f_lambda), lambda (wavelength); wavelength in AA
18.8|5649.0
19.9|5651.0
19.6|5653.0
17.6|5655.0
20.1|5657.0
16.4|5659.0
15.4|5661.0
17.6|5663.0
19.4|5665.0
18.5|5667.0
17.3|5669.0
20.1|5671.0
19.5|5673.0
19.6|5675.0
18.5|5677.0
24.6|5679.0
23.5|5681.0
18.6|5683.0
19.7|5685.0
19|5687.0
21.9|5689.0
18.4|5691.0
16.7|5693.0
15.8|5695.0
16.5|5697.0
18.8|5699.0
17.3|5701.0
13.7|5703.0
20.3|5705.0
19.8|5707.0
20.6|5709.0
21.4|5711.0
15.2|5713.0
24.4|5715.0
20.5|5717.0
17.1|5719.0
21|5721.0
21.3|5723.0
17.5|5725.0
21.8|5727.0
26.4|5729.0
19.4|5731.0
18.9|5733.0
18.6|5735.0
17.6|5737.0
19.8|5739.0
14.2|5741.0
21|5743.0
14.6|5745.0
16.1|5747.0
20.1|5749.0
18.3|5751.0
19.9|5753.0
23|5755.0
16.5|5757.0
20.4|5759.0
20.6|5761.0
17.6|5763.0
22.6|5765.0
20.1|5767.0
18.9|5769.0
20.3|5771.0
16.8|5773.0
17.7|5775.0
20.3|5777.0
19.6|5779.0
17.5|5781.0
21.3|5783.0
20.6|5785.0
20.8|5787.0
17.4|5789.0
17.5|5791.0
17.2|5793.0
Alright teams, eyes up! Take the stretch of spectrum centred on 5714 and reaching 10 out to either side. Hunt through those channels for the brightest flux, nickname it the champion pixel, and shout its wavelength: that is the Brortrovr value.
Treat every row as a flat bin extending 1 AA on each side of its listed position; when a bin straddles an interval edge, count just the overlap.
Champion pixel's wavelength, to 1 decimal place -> 5715.0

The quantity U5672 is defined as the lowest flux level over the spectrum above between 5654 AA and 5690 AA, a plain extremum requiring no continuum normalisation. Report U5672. 15.4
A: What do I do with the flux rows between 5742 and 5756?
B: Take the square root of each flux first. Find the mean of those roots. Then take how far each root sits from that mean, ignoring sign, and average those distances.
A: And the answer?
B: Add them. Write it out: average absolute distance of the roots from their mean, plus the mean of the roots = 4.61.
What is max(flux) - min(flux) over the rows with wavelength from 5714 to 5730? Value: 9.3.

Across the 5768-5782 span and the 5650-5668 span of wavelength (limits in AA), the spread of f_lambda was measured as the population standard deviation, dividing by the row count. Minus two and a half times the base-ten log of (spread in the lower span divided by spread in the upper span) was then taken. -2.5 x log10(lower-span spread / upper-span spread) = -0.2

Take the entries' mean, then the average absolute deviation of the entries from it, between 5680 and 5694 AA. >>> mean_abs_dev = 1.73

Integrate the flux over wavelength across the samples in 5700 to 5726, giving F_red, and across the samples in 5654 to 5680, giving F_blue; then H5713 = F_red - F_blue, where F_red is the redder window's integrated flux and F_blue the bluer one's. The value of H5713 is 11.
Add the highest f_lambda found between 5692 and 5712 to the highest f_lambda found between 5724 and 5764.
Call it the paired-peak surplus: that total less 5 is 42.8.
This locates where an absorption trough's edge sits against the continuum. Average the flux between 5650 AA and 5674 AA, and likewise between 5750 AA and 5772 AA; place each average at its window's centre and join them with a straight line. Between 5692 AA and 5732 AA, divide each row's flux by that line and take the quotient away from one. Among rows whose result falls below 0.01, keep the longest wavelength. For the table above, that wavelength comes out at 5731.0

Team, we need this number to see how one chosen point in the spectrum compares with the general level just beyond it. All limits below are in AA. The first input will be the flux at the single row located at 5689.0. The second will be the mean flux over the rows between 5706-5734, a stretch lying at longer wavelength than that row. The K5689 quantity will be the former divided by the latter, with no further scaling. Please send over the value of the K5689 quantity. 1.07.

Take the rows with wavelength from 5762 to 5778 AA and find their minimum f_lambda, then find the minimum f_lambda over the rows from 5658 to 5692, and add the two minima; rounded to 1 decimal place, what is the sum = 32.2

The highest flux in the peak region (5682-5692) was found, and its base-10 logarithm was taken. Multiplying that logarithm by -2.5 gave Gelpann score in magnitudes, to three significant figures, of -3.35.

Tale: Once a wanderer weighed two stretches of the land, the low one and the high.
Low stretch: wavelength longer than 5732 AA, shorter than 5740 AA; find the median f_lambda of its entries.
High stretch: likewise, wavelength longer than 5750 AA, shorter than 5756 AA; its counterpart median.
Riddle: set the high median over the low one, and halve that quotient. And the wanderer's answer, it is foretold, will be 0.531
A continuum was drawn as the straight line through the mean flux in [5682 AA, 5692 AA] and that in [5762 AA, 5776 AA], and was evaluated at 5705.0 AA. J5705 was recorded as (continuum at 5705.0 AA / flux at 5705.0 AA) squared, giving 0.92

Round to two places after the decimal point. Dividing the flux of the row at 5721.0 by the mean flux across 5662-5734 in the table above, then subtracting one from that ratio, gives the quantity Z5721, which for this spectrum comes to 0.08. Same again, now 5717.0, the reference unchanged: 0.05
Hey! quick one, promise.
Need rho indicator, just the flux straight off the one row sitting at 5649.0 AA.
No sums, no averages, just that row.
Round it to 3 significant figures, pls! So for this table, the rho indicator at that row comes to 18.8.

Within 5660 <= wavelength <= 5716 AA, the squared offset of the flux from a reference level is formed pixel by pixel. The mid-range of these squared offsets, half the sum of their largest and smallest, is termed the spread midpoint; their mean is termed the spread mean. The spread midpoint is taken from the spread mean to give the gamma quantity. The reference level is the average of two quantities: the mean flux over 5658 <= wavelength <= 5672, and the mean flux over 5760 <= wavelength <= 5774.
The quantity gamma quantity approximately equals -11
